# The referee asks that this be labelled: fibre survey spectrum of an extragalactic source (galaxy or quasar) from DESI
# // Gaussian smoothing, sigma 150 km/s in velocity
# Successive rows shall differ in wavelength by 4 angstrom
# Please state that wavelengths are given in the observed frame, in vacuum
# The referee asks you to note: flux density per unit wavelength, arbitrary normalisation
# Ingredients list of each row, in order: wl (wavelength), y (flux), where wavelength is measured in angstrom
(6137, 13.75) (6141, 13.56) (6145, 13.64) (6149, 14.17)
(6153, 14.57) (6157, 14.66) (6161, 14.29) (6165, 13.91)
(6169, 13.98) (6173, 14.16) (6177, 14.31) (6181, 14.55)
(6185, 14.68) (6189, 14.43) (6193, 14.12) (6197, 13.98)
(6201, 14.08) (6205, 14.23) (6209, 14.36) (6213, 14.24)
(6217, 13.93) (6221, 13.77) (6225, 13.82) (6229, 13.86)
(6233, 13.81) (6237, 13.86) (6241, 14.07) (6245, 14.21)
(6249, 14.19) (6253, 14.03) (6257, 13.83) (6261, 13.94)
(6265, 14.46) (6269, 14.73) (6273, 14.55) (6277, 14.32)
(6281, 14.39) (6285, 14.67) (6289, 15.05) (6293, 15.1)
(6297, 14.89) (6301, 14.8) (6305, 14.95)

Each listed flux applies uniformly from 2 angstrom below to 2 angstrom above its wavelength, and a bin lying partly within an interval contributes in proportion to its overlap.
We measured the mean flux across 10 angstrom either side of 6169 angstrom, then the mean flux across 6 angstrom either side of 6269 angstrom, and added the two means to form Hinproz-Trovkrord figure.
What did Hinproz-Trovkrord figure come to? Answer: 28.7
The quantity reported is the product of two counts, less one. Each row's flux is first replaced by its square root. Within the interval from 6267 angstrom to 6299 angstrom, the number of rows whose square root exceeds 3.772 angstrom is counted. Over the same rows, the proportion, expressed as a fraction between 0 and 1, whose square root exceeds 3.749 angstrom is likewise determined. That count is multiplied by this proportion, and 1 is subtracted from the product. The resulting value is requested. 7.0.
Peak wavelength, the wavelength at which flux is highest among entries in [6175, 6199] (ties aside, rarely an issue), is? 6185 angstrom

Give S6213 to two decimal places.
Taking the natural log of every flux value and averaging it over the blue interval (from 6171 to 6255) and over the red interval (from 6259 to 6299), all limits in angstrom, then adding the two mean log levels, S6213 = 5.33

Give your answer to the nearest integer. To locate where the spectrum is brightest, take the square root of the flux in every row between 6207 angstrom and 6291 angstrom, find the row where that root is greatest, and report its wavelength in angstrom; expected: 6289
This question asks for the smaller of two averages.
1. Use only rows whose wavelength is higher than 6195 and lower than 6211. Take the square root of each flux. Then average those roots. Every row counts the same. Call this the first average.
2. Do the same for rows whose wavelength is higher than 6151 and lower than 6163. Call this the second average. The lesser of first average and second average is 3.76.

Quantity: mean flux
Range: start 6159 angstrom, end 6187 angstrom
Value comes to 14.3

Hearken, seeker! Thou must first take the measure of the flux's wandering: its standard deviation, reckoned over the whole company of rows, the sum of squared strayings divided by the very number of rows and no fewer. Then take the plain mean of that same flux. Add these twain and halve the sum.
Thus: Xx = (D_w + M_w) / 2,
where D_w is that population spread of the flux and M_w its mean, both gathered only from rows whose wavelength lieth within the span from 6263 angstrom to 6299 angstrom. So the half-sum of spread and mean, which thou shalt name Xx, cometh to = 7.48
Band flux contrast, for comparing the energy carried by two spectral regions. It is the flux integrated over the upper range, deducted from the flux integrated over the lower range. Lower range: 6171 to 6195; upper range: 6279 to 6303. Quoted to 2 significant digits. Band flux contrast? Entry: -11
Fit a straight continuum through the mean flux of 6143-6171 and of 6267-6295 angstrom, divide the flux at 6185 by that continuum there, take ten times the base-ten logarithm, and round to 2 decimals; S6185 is 0.12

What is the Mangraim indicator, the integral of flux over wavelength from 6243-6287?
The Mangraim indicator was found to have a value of 629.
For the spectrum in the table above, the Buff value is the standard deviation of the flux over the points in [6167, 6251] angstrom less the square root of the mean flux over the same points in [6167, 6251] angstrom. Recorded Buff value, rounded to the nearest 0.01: -3.51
